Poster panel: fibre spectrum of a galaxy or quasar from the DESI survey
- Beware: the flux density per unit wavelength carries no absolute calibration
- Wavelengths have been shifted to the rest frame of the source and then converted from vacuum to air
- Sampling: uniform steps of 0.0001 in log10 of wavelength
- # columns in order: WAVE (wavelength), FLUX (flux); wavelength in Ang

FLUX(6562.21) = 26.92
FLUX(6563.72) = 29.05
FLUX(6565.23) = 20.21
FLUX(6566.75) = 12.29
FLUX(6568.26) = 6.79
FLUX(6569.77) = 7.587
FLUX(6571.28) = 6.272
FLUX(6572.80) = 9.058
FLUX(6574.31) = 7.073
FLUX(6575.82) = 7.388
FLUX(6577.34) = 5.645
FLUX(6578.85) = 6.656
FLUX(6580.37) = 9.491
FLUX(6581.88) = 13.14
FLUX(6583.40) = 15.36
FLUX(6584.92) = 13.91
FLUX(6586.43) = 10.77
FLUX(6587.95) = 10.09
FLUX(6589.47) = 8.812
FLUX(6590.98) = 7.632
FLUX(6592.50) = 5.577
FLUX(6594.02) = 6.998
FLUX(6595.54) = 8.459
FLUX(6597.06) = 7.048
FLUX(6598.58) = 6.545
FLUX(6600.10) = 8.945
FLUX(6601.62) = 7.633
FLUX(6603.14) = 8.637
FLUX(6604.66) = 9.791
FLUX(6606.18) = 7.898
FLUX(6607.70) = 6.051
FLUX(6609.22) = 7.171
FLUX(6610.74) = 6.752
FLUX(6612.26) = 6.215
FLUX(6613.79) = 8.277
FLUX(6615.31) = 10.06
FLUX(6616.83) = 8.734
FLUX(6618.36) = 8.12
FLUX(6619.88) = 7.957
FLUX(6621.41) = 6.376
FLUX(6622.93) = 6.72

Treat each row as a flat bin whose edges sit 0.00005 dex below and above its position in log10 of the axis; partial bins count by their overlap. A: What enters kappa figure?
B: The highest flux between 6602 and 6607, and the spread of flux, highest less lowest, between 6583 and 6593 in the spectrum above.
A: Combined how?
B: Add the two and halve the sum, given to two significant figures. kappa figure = 9.8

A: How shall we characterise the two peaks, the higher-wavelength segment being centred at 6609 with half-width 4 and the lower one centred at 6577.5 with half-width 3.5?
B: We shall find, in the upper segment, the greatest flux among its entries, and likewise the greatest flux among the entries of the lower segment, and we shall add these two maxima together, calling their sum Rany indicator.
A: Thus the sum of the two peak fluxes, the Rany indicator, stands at 17.4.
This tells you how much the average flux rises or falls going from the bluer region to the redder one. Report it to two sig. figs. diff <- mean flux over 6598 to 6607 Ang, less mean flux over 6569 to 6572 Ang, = 1.3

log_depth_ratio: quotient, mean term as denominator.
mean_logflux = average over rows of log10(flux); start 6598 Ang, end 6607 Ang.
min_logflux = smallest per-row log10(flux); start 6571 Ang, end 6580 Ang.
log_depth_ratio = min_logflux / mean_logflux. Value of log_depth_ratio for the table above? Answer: 0.82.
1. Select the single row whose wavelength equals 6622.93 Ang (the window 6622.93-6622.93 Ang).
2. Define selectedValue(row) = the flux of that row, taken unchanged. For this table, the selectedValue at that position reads 6.72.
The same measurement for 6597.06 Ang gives 7.048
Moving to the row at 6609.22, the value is 7.171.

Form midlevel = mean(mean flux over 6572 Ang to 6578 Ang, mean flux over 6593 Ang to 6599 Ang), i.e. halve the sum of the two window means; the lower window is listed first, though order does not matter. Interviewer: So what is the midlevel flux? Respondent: 7.3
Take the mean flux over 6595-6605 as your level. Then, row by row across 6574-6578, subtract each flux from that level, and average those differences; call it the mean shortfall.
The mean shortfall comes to 1.4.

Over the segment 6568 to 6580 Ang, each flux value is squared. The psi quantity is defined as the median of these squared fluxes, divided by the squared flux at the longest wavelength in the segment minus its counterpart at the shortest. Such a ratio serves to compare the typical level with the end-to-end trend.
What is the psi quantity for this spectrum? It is -26.7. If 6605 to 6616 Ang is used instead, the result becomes 1.3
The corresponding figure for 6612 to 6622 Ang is 32.5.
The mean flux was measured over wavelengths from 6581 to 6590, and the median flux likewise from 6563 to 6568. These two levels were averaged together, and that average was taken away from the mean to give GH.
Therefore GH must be -4.1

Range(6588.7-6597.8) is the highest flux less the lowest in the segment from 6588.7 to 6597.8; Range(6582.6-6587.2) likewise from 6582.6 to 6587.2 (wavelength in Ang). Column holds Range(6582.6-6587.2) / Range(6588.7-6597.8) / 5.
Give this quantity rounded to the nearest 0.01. 0.28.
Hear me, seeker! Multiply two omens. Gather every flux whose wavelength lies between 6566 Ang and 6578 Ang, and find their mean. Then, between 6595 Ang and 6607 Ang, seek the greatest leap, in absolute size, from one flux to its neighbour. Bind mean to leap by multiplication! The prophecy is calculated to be 19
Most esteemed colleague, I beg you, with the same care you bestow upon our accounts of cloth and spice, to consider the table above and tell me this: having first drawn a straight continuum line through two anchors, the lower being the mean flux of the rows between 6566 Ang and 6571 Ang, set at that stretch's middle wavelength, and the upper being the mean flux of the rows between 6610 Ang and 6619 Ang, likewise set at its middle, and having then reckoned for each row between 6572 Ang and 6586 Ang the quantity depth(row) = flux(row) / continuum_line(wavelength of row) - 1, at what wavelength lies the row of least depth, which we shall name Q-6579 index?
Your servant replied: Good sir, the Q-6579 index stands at 6577.34 Ang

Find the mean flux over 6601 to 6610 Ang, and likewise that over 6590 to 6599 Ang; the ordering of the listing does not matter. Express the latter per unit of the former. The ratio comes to 0.90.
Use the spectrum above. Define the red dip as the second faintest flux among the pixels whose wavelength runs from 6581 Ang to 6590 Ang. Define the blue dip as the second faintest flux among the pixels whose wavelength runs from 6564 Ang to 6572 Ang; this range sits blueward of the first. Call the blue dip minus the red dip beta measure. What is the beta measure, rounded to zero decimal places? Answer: -3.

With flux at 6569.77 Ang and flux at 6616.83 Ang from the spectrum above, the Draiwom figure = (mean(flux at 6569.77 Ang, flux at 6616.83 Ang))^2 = 67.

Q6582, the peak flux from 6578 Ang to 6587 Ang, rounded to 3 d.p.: 15.360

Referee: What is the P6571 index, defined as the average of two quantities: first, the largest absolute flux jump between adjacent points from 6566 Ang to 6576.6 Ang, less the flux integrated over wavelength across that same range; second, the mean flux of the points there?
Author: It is -35.9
